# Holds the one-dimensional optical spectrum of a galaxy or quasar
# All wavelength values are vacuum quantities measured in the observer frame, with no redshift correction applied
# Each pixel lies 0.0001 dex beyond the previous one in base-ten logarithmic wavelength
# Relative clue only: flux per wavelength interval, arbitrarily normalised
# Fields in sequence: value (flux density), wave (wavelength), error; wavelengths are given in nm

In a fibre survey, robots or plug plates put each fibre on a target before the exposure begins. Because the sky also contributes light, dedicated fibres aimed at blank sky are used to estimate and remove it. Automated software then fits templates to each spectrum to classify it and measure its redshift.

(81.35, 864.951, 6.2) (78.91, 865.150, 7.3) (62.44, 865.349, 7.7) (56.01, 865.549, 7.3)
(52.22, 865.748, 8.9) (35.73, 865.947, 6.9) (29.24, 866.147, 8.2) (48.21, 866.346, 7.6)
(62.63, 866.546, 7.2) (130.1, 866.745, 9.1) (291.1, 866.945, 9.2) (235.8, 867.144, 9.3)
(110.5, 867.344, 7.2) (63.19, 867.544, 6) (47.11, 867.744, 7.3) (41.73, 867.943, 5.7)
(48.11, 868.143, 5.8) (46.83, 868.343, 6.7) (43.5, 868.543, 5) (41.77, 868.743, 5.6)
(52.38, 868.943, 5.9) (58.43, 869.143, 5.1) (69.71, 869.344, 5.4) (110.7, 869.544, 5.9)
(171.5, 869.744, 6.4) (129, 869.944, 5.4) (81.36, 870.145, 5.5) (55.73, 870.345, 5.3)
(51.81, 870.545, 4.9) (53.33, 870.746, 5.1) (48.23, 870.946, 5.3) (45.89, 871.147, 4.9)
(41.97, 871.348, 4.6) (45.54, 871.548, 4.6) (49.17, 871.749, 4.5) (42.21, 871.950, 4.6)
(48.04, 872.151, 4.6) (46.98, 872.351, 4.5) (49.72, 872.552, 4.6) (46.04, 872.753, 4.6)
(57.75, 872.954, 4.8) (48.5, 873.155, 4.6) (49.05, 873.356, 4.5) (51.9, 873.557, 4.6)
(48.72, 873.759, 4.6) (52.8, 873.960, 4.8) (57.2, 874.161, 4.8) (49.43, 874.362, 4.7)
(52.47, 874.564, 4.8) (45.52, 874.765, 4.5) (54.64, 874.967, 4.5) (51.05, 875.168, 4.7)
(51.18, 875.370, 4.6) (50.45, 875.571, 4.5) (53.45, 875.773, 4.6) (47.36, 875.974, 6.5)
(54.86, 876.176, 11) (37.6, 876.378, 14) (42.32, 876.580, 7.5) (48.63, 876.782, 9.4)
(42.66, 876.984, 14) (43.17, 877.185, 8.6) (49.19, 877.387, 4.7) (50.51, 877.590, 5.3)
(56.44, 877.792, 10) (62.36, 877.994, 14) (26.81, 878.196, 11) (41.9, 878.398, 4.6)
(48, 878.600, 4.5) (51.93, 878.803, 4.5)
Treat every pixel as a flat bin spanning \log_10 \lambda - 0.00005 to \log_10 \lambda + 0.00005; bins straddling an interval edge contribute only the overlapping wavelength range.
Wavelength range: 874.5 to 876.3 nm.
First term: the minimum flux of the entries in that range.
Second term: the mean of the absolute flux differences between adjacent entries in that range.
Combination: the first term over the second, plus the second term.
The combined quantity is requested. 14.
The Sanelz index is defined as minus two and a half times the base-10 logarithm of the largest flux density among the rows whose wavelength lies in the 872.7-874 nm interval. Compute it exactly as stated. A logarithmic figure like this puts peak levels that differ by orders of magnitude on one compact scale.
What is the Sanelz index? -4.40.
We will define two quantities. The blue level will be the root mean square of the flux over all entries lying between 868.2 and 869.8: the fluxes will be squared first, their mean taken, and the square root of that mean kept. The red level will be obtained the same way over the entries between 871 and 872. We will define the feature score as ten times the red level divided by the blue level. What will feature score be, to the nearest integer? 5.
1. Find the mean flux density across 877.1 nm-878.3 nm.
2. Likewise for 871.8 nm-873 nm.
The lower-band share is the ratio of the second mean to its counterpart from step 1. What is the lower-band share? 1.0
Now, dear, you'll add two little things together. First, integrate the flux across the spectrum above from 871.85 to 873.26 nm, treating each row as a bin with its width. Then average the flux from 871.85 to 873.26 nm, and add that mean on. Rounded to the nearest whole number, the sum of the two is 117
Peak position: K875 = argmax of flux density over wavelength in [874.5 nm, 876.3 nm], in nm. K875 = 876.176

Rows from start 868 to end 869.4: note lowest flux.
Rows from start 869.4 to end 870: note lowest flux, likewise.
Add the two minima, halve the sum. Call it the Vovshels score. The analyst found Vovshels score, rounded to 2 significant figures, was 76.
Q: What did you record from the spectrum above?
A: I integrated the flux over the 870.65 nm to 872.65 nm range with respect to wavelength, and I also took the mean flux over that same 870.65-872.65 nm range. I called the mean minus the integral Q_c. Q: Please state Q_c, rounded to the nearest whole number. -47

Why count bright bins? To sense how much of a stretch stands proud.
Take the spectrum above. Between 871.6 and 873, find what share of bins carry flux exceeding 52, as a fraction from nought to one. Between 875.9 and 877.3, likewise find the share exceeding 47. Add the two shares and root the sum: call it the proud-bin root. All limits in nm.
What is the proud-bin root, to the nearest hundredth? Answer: 0.76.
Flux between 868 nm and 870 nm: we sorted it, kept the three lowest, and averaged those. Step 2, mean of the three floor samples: 44.0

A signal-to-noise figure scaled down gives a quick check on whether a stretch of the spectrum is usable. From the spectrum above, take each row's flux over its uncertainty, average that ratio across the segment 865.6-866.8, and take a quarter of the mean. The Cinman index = 1.8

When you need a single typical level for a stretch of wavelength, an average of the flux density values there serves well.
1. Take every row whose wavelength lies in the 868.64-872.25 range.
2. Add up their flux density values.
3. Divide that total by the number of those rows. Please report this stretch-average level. 66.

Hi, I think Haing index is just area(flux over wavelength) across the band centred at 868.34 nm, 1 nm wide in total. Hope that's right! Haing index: 44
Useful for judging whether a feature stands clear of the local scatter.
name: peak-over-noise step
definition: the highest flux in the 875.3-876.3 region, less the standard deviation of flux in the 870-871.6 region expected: 43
